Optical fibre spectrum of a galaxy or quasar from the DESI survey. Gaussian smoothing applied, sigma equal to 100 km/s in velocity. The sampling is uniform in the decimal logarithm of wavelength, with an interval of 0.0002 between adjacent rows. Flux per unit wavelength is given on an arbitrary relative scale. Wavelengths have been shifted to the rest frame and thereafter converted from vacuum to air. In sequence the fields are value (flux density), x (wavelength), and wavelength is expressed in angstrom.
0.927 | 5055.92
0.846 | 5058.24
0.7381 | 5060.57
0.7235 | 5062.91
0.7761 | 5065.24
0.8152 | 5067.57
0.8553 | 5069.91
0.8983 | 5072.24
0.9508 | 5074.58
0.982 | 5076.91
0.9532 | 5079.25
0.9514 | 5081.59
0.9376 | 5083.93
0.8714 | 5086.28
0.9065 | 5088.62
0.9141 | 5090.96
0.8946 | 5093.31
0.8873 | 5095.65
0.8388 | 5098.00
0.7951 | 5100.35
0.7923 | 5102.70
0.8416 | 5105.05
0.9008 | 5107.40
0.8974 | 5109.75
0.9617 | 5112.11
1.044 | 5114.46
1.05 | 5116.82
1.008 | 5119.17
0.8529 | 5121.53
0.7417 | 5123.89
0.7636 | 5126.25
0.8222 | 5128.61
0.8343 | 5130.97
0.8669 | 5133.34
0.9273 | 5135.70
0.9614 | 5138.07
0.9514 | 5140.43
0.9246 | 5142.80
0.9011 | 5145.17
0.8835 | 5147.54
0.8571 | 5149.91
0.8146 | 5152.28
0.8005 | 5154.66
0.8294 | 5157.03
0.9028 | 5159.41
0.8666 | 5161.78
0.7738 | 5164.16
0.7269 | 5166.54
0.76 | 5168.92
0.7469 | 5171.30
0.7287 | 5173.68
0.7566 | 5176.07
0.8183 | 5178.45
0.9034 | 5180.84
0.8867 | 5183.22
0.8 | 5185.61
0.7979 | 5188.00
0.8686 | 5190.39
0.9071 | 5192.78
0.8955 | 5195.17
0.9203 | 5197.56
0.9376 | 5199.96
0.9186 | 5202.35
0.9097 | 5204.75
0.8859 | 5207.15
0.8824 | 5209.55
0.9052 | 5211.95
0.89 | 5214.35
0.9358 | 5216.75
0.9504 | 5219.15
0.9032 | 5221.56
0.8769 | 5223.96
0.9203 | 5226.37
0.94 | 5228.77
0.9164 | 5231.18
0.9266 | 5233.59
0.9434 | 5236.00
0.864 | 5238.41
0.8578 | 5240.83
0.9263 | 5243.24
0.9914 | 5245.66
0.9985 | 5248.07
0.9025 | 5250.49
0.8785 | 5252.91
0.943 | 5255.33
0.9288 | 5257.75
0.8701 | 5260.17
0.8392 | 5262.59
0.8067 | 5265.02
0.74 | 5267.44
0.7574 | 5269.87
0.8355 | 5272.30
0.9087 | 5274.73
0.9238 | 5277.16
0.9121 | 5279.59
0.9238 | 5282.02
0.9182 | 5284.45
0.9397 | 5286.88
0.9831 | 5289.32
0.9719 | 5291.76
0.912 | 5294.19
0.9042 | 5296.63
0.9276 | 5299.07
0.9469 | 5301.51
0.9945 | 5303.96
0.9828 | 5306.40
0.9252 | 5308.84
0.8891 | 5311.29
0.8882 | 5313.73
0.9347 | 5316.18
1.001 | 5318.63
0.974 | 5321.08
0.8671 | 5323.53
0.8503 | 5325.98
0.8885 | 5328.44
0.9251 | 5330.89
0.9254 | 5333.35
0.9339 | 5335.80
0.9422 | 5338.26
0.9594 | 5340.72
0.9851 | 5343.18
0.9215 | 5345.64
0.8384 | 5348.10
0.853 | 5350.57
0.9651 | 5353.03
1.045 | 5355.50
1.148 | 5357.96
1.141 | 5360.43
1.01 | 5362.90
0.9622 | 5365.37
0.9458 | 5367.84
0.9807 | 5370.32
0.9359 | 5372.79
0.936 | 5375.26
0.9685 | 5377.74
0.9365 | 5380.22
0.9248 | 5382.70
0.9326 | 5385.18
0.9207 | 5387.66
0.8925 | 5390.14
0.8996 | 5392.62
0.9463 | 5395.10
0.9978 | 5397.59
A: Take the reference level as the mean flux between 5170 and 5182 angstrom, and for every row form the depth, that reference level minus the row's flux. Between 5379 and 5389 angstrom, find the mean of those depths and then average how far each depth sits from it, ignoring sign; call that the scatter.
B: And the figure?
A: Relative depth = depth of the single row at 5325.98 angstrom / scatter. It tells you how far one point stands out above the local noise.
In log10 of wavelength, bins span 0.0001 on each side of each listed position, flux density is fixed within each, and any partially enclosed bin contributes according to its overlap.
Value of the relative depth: -10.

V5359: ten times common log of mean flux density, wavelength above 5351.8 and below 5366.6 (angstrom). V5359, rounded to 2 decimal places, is 0.19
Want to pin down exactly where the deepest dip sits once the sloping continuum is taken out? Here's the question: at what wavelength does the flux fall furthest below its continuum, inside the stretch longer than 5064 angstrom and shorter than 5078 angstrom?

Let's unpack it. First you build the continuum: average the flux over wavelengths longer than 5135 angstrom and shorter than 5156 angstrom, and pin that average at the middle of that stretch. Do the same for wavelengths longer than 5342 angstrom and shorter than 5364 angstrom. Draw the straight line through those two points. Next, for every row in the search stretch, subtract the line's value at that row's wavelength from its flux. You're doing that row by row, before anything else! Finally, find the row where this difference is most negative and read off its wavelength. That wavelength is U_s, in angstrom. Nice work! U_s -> 5065.24 angstrom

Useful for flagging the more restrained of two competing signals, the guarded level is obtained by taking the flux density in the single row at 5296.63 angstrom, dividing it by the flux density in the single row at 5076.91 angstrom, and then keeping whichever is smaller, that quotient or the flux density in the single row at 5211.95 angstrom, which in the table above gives 0.91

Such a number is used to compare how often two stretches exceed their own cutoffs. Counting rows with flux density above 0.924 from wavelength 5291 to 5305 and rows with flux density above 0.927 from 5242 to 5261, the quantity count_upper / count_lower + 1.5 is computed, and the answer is 2.5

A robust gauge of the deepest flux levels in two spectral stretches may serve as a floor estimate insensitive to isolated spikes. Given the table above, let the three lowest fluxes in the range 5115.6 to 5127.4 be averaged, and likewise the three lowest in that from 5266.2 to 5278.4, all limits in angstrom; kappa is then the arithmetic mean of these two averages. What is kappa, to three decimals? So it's 0.782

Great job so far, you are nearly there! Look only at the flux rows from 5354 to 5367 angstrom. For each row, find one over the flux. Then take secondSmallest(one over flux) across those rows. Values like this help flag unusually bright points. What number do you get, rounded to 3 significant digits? 0.876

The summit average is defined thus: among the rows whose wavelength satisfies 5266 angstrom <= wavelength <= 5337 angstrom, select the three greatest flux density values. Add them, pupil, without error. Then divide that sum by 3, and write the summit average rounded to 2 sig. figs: 0.99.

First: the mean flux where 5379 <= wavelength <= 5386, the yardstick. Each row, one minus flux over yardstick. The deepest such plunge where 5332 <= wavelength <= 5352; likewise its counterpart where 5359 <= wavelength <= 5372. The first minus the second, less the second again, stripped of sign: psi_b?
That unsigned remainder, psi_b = 0.131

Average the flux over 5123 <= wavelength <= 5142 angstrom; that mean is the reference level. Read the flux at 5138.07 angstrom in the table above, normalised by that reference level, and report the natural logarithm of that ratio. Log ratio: 0.11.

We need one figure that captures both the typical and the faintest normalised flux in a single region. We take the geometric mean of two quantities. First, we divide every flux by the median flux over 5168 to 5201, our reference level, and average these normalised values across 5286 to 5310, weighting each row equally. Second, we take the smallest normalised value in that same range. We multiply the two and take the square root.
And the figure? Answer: 1.10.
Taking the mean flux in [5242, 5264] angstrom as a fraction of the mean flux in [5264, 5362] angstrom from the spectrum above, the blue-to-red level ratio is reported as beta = 0.99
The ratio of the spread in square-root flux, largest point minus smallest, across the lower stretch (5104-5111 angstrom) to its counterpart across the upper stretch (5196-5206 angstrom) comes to 2.2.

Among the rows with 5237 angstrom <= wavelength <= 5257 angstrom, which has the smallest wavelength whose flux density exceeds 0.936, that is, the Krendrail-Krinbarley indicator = 5245.66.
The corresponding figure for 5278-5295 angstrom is 5286.88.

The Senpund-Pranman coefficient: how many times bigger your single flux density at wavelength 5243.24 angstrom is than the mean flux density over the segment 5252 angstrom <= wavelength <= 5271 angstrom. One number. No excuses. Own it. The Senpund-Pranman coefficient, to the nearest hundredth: 1.10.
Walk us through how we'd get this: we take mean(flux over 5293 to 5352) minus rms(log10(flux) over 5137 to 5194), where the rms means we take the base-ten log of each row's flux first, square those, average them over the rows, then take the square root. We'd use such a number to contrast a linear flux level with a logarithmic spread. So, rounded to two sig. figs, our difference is 0.84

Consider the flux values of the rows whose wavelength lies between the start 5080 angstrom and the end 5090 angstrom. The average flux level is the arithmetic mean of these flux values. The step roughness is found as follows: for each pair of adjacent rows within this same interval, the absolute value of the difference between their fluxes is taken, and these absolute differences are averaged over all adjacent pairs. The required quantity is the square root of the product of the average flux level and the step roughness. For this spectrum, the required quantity 0.188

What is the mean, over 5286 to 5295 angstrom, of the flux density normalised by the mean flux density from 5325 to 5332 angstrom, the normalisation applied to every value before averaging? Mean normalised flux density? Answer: 1.07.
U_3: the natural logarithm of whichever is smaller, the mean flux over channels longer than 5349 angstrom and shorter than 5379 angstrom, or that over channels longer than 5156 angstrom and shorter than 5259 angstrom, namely -0.128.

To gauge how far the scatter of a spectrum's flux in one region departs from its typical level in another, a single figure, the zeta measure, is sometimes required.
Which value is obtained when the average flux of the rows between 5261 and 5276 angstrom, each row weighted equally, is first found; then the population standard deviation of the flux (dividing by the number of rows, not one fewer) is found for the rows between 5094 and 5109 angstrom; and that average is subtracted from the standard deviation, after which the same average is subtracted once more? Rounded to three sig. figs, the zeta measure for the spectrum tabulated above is -1.59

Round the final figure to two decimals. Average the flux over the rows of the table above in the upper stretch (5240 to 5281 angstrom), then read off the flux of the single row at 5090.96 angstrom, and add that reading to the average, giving 1.80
